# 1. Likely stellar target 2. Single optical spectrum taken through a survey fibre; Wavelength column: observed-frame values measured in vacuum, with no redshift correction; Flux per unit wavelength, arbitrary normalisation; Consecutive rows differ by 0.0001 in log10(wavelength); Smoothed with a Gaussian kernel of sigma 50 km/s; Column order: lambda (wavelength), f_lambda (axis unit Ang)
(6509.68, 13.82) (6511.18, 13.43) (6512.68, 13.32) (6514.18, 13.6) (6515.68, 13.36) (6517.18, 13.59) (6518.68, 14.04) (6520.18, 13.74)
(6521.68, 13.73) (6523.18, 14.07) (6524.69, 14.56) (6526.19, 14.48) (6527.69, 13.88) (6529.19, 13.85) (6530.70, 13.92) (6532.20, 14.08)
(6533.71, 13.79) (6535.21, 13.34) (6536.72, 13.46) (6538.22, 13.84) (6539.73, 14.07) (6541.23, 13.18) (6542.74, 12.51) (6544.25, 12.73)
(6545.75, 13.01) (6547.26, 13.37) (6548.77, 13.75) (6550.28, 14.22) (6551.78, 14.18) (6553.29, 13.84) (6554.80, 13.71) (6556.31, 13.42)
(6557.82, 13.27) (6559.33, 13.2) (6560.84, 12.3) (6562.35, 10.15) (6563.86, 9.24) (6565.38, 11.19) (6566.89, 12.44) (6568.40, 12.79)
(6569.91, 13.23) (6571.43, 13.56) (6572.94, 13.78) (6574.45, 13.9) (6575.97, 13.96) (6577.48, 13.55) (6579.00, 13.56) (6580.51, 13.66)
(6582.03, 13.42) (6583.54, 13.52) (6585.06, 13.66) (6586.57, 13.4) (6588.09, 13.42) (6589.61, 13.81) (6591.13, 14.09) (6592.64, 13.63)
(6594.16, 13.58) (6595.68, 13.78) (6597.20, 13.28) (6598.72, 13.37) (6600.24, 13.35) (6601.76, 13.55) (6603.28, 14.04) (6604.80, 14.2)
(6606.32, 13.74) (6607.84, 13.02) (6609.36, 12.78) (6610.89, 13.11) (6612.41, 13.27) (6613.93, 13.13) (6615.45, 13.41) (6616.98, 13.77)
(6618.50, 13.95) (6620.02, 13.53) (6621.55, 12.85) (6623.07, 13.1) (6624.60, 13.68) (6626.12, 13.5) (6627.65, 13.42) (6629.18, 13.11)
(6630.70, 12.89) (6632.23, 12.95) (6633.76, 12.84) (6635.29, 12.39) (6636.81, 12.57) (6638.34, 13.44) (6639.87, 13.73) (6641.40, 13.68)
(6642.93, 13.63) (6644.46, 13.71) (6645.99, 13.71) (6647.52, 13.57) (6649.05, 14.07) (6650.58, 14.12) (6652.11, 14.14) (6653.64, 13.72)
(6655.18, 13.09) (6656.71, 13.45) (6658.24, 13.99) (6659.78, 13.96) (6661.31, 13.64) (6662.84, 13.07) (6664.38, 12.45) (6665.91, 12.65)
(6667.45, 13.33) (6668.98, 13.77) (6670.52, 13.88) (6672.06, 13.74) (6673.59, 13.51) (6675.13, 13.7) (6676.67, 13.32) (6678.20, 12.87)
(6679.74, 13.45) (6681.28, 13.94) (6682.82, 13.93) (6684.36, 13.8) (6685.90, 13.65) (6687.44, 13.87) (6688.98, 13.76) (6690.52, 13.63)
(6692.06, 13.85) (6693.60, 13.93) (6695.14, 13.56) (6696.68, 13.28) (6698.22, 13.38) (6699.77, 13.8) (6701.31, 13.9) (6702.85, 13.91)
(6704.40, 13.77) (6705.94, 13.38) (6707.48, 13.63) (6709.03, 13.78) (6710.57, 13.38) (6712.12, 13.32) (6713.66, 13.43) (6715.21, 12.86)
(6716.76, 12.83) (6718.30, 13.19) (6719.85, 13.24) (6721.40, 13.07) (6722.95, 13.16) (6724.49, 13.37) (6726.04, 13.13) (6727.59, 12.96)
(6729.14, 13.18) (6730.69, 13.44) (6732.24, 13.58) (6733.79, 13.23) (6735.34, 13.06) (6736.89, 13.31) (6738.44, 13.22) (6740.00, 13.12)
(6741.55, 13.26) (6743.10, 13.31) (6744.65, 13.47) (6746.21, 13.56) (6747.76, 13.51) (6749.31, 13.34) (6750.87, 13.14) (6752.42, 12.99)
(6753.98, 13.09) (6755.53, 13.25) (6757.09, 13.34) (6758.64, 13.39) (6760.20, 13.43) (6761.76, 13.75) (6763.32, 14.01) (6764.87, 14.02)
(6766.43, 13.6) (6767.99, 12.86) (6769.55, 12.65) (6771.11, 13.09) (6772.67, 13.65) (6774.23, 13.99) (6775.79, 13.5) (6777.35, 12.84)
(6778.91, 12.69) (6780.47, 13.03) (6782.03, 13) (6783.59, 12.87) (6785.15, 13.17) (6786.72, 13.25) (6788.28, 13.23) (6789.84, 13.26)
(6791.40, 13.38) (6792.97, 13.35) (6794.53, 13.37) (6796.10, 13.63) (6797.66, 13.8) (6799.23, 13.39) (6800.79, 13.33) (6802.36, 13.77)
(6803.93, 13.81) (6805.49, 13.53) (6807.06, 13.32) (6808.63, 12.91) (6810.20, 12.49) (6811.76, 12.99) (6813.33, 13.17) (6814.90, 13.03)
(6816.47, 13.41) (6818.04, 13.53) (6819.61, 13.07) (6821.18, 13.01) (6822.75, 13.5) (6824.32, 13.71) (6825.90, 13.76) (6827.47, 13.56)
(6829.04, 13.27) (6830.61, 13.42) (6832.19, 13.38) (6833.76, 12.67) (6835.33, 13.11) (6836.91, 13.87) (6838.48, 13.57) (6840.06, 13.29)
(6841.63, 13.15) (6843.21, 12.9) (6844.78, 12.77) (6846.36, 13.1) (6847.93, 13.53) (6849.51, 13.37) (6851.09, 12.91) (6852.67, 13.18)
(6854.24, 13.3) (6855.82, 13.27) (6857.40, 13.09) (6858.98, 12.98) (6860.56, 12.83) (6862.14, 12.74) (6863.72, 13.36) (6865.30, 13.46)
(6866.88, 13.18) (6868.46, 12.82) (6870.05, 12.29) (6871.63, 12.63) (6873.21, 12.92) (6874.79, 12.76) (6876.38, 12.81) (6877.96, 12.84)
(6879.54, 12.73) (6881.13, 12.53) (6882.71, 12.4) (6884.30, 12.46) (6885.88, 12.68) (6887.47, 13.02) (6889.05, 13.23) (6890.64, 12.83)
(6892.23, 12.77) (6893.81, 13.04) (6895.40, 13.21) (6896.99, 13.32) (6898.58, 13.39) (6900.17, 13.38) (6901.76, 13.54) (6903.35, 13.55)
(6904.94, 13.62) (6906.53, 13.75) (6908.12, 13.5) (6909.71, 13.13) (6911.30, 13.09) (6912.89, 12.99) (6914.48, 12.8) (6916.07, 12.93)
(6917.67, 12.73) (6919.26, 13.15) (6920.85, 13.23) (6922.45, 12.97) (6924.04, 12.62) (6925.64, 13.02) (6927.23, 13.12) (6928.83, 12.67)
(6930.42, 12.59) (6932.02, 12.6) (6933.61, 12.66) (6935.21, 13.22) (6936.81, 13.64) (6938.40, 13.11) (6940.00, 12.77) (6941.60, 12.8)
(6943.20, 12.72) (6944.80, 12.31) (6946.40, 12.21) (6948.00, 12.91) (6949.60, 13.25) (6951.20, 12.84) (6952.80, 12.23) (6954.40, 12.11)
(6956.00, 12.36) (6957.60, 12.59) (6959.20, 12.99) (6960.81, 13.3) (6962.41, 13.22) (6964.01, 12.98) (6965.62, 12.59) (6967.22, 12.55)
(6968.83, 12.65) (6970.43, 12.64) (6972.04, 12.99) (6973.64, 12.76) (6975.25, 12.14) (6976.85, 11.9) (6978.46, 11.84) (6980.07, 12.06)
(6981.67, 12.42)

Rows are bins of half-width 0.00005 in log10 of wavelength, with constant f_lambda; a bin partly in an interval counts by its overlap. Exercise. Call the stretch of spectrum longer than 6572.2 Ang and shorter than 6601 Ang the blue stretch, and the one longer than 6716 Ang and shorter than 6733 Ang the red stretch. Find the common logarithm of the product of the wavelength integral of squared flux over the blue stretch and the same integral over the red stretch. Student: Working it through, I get 7.2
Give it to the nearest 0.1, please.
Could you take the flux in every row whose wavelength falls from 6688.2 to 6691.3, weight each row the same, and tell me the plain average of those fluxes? 13.7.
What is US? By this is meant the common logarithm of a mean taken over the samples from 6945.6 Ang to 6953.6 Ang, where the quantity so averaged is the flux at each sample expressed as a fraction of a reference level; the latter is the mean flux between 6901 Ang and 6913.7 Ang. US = -0.024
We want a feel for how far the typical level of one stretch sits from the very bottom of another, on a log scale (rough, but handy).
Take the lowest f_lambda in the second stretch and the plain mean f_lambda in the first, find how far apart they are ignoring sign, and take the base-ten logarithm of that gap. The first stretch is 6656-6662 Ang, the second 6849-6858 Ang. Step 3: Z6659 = -0.07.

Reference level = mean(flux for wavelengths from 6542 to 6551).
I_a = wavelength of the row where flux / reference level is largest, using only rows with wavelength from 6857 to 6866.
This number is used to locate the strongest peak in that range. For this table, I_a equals 6865.30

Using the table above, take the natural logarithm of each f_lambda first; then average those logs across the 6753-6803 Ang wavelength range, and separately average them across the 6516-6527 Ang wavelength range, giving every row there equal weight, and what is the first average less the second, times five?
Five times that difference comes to -0.25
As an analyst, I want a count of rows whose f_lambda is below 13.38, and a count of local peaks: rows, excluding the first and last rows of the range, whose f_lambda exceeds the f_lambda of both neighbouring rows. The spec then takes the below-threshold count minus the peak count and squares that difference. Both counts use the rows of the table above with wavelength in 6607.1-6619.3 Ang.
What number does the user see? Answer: 16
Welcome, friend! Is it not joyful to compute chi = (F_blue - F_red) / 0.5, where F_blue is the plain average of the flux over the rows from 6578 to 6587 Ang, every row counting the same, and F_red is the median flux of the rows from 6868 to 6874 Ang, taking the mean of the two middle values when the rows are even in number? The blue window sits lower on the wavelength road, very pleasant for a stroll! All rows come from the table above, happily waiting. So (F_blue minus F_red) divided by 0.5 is 1.6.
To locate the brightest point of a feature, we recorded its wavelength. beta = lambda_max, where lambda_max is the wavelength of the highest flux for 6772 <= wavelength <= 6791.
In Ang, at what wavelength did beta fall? 6774.23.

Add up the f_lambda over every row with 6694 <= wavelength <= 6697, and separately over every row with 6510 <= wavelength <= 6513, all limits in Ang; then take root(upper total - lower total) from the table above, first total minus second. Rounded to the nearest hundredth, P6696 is 0.30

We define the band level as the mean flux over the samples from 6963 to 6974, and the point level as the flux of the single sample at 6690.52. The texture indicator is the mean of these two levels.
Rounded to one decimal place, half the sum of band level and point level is 13.2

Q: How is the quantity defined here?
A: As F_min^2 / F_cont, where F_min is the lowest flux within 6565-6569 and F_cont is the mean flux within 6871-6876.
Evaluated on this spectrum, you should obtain 10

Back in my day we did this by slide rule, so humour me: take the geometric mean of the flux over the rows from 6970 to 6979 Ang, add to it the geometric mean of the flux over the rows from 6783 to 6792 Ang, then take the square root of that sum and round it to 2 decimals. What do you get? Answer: 5.06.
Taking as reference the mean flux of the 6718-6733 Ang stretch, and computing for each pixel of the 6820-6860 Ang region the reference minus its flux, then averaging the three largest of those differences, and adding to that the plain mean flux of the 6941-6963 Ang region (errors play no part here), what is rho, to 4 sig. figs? 13.15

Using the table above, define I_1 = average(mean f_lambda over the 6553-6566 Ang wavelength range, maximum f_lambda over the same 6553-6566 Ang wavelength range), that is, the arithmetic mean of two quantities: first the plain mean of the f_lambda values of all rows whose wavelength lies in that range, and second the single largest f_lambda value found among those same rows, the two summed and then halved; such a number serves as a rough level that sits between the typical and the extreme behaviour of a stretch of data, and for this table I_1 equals 13.0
